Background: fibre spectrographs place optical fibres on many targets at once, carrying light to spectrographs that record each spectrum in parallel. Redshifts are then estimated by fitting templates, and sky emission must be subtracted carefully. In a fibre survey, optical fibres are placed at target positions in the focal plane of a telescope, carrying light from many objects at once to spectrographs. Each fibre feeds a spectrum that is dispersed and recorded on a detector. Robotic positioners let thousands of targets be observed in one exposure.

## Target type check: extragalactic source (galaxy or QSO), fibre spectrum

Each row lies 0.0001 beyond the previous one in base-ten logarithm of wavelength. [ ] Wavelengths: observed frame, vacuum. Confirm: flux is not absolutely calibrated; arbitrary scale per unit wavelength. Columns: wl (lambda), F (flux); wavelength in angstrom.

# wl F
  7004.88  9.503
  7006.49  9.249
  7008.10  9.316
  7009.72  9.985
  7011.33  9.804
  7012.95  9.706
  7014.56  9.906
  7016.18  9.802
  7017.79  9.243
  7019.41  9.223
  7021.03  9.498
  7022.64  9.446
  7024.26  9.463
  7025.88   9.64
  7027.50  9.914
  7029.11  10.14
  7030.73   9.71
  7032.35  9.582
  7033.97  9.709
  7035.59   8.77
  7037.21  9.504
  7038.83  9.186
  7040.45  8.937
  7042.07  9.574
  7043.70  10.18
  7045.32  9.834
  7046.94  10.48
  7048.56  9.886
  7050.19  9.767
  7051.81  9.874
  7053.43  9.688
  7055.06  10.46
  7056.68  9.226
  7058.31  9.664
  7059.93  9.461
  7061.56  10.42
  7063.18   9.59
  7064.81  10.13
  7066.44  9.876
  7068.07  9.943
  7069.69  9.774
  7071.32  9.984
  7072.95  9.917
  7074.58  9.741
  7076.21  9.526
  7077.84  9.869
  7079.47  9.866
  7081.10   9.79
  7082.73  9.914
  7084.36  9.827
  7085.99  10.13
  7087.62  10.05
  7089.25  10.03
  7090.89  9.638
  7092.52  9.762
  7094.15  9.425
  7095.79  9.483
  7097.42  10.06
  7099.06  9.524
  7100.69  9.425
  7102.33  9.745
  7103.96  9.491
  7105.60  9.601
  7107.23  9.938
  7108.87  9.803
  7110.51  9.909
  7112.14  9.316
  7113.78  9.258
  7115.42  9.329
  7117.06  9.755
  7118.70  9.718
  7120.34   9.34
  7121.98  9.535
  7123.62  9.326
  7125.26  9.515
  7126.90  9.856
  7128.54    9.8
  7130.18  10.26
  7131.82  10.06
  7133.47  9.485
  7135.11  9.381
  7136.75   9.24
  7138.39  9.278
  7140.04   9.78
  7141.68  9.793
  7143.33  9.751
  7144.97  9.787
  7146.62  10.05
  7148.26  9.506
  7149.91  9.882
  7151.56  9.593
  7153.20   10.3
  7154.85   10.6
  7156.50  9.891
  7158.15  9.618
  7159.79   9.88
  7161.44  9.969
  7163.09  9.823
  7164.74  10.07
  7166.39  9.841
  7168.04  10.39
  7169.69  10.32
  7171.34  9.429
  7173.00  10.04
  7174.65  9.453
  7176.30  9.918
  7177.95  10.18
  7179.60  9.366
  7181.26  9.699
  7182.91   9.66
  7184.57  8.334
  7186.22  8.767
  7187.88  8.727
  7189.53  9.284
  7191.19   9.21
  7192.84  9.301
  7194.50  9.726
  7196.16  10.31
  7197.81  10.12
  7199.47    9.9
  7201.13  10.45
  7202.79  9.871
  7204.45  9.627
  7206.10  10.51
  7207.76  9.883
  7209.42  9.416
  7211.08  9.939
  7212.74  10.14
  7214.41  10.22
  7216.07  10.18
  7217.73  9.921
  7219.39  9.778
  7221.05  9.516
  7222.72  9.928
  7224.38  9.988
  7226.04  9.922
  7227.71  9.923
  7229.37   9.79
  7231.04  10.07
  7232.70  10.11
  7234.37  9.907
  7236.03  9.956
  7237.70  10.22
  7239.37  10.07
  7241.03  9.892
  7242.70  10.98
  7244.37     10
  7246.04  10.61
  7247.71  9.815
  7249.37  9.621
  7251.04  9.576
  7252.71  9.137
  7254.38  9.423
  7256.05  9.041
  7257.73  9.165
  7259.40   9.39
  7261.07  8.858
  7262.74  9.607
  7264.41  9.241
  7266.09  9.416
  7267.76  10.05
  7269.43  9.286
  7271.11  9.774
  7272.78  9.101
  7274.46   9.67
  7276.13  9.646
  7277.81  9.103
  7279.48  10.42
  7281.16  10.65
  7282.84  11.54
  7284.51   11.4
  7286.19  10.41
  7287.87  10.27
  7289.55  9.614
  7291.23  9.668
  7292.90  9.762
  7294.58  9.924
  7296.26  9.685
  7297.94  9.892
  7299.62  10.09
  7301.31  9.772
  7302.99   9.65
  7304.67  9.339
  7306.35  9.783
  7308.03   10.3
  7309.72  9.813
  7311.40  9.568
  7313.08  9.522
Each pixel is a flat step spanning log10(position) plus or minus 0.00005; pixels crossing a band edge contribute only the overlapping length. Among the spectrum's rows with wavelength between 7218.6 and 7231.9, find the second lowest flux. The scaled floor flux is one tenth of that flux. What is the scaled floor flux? 0.978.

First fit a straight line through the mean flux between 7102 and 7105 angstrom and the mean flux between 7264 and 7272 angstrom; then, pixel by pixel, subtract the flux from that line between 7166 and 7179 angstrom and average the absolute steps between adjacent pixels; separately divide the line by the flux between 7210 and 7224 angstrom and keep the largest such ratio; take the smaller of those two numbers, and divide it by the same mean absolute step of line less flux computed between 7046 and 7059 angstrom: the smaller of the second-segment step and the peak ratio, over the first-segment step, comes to 1.0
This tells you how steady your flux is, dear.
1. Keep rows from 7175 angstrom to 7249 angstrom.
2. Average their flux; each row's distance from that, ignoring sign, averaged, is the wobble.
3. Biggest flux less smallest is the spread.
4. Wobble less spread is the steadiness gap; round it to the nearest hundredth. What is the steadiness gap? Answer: -2.31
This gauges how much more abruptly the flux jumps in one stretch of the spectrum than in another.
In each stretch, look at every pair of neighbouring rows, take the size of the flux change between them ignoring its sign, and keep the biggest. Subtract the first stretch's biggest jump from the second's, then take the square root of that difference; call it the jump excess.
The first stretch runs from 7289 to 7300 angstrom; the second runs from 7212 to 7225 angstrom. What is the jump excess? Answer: 0.42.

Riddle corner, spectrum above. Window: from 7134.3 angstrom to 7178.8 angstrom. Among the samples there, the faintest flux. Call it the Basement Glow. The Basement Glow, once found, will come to 9.24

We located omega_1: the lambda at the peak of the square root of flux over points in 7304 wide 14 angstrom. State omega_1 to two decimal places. 7308.03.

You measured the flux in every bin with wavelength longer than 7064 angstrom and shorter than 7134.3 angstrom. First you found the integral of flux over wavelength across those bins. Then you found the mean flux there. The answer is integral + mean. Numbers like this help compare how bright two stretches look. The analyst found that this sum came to 694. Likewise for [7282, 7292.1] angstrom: 116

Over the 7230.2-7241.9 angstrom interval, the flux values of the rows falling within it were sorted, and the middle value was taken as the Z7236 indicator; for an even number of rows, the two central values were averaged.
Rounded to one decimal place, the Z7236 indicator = 10.1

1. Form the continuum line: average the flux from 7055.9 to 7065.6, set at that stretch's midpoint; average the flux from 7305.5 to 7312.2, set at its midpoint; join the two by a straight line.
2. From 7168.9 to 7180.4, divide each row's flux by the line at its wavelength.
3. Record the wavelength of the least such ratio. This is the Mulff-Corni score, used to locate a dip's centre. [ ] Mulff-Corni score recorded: 7179.60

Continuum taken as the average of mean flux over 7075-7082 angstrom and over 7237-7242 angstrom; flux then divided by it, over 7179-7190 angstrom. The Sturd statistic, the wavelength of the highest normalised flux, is 7181.26 angstrom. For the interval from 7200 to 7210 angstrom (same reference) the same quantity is 7206.10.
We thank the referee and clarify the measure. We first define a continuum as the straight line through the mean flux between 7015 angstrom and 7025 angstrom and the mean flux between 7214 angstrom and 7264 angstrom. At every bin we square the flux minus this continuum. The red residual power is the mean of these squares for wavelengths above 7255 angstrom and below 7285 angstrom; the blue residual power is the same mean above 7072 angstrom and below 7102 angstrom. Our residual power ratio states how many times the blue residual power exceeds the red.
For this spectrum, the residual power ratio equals 0.2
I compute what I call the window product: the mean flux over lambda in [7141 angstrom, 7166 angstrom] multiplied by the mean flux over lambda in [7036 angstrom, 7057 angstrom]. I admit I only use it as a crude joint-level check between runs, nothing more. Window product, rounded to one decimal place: 96.4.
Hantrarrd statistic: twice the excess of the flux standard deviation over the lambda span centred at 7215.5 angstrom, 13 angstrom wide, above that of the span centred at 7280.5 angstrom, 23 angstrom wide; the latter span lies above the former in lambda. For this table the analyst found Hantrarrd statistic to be -0.9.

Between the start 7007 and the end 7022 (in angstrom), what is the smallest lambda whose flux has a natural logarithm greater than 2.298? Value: 7009.72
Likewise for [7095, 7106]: 7097.42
